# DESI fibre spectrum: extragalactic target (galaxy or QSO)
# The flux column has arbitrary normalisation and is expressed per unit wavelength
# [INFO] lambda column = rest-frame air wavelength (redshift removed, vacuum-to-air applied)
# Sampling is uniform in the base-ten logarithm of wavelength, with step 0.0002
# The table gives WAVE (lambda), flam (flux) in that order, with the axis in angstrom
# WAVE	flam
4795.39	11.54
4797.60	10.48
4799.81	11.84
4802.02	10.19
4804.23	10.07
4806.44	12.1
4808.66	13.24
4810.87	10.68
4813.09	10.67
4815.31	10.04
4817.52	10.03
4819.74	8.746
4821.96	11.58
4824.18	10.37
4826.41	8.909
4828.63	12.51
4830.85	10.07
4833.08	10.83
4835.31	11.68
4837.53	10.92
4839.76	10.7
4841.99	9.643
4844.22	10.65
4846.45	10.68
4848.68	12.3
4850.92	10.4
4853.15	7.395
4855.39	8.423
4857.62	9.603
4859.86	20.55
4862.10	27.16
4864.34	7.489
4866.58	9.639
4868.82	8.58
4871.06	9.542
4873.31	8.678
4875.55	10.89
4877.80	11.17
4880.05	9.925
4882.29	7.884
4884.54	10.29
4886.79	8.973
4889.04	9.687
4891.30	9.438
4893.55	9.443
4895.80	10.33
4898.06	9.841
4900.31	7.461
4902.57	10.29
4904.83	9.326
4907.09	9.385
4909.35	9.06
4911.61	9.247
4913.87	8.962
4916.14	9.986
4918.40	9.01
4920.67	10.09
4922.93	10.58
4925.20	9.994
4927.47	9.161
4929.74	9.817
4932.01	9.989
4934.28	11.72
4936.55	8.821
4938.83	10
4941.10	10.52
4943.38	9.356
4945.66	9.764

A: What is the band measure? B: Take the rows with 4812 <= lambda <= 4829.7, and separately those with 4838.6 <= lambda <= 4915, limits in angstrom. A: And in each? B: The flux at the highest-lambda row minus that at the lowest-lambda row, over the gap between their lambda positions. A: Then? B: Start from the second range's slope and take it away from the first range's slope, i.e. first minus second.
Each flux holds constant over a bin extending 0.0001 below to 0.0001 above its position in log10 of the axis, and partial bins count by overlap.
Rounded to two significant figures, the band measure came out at 0.14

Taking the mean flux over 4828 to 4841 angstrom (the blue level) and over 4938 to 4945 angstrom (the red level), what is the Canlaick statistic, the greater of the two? 11.1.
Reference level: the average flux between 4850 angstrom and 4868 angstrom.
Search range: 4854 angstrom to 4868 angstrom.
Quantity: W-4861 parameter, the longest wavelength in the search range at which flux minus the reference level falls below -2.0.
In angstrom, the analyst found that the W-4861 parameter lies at 4866.58 angstrom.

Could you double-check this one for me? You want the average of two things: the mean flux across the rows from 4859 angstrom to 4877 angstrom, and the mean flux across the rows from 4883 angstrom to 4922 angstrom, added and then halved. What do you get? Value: 11.1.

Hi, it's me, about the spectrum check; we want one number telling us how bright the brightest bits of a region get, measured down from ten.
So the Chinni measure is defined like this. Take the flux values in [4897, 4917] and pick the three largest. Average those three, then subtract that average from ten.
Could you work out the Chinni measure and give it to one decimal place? 0.0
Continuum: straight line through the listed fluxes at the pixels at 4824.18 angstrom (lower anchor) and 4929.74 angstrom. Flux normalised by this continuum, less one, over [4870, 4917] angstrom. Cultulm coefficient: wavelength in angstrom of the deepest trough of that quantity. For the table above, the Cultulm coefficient 4900.31 angstrom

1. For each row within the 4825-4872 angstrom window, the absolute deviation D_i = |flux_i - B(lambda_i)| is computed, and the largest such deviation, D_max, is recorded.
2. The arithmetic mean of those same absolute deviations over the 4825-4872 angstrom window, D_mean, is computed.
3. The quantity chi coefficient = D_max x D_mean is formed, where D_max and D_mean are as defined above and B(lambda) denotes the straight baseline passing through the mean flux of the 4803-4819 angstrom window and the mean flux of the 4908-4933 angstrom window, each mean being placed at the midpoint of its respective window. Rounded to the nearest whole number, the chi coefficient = 38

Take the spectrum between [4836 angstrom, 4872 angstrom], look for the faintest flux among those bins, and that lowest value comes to 7.395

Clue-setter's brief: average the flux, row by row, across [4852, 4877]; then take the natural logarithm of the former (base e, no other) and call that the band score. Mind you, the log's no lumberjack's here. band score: 2.45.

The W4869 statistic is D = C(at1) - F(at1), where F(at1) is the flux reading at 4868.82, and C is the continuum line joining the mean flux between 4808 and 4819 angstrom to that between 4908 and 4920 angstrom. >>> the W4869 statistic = 1.4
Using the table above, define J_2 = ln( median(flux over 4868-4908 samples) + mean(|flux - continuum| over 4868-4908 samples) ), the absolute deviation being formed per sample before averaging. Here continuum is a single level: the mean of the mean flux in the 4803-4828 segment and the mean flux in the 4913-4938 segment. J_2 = 2.34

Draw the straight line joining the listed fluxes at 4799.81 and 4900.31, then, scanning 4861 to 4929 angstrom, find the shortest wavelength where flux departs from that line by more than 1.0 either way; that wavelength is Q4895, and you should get 4862.10 angstrom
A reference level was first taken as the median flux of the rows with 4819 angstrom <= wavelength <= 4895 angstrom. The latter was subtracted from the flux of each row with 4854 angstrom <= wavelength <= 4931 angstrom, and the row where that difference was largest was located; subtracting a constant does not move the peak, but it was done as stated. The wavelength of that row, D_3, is 4862.10 angstrom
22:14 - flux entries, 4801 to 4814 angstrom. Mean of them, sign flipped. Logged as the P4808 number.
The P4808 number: -11.2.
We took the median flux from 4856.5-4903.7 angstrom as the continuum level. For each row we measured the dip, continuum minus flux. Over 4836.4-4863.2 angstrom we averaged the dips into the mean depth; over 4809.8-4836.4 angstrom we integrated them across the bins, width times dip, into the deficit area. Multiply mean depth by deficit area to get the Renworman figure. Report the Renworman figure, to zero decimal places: 63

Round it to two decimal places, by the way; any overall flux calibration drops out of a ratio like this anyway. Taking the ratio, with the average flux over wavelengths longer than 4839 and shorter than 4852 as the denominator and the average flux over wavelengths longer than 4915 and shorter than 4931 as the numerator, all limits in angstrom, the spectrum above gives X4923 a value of 0.91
